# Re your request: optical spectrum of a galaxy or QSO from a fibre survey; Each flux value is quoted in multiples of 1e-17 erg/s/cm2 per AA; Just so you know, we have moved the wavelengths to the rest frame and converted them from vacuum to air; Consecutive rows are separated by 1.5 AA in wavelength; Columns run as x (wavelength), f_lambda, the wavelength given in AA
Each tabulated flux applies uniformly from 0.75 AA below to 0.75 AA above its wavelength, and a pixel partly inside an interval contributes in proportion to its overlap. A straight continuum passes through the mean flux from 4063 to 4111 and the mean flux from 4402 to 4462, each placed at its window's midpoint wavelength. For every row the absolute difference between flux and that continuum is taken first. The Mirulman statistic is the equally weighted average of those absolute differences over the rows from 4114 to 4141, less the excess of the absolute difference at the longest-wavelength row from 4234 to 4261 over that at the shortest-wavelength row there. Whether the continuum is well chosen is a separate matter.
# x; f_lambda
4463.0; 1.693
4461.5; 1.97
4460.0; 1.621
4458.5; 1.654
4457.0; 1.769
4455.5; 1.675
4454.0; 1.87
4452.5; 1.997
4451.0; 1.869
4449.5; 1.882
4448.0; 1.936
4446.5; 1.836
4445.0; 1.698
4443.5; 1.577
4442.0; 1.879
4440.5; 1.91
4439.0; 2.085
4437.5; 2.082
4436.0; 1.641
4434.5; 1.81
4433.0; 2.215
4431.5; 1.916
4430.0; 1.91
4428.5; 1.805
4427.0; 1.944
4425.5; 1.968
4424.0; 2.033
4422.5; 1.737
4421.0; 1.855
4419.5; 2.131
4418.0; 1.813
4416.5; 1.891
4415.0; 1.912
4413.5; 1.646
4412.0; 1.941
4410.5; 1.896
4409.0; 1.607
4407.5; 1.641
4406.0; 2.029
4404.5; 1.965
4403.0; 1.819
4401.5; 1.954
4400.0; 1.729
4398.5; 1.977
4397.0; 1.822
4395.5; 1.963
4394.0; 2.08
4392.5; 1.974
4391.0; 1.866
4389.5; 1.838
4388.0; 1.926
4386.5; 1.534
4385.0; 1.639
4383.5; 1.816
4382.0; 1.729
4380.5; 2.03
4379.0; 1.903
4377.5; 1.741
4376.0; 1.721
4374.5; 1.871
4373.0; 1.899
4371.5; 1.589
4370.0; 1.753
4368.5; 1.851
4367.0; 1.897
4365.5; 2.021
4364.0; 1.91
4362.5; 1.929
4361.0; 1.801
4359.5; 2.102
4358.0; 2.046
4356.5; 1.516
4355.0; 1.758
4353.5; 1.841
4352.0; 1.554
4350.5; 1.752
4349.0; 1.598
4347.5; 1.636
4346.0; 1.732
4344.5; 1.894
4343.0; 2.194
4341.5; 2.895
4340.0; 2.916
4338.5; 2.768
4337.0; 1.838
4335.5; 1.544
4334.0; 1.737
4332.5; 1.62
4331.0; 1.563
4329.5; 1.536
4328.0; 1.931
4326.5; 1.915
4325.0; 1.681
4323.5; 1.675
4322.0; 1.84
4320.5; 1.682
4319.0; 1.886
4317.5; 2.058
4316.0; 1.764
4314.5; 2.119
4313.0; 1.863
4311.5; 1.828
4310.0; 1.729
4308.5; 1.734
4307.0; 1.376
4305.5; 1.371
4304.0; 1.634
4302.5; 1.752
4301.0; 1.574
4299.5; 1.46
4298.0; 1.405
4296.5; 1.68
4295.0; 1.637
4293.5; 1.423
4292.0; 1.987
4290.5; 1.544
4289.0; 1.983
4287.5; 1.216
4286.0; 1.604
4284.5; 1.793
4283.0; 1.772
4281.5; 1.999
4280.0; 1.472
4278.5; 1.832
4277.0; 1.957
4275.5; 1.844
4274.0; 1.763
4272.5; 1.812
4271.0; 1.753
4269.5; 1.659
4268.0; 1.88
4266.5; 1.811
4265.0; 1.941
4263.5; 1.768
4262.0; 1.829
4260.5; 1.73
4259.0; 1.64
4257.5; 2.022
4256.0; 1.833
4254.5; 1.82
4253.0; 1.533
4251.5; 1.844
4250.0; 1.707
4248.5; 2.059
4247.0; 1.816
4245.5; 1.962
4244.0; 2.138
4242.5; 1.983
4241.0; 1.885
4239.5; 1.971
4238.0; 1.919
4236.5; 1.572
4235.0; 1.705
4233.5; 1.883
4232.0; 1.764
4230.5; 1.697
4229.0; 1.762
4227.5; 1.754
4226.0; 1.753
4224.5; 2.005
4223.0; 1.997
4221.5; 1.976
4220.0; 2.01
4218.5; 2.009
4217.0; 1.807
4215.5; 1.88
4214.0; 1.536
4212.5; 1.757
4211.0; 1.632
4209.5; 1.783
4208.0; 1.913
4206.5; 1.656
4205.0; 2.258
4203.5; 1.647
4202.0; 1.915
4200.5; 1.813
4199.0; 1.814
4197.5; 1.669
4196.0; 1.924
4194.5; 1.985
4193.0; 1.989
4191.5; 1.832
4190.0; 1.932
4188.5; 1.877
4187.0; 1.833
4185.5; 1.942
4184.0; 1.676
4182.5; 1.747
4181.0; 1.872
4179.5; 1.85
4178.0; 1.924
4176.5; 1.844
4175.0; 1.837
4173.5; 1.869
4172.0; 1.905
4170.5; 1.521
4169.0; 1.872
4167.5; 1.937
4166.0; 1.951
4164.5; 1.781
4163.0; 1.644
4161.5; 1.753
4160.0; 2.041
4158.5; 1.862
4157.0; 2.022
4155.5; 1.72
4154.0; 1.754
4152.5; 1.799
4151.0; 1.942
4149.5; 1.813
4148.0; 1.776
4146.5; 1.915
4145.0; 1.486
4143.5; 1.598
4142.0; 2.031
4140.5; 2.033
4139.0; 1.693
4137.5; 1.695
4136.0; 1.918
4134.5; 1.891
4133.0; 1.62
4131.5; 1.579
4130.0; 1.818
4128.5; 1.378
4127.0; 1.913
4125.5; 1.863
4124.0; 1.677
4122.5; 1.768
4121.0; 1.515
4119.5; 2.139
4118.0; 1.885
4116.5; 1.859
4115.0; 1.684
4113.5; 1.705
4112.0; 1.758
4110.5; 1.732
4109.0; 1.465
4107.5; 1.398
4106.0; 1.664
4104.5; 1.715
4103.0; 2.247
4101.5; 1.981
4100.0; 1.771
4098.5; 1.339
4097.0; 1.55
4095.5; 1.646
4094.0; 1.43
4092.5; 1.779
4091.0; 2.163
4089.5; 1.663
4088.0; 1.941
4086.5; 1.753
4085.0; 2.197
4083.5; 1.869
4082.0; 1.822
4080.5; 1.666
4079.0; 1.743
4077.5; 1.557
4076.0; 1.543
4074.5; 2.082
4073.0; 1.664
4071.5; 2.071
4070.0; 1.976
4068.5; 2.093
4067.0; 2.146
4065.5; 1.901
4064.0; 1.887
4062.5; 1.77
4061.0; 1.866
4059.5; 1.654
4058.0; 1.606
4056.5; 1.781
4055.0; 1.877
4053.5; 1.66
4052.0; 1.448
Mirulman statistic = 0.17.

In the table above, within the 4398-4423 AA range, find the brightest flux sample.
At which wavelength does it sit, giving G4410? 4419.5 AA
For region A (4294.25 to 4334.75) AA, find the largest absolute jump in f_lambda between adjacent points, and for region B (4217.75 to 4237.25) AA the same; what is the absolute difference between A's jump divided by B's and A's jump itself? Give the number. 1.17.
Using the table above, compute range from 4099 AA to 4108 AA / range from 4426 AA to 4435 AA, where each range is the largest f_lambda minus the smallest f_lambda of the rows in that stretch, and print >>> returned 2.1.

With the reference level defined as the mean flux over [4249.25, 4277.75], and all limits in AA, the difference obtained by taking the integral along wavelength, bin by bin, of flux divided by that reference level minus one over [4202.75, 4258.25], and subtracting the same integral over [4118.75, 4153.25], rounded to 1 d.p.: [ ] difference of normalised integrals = 1.9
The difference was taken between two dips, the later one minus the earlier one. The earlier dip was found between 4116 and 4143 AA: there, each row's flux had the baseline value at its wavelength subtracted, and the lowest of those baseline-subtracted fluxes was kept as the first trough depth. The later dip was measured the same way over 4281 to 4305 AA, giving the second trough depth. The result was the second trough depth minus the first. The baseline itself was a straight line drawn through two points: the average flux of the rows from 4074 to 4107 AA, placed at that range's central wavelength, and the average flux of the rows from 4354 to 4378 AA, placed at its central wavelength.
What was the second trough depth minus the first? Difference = -0.2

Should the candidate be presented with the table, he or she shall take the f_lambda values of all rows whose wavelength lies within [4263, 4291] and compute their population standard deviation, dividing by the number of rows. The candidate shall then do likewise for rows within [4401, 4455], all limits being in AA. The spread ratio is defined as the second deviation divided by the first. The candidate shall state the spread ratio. 0.77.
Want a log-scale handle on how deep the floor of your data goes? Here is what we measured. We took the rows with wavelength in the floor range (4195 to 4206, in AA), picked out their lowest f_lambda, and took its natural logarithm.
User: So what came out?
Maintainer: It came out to 0.499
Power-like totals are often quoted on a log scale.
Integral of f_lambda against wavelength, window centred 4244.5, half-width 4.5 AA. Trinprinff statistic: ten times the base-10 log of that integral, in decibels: 12.5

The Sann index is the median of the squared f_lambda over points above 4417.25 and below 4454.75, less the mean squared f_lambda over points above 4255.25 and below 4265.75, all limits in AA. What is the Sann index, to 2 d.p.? 0.20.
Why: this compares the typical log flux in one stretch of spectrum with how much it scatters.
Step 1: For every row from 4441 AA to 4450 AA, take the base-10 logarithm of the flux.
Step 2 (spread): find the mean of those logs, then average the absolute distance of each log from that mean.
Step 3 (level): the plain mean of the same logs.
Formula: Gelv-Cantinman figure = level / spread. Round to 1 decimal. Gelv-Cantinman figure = 9.4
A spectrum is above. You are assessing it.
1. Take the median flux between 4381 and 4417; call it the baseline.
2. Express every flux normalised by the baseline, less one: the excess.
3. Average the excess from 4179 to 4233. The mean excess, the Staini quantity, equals -0.020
